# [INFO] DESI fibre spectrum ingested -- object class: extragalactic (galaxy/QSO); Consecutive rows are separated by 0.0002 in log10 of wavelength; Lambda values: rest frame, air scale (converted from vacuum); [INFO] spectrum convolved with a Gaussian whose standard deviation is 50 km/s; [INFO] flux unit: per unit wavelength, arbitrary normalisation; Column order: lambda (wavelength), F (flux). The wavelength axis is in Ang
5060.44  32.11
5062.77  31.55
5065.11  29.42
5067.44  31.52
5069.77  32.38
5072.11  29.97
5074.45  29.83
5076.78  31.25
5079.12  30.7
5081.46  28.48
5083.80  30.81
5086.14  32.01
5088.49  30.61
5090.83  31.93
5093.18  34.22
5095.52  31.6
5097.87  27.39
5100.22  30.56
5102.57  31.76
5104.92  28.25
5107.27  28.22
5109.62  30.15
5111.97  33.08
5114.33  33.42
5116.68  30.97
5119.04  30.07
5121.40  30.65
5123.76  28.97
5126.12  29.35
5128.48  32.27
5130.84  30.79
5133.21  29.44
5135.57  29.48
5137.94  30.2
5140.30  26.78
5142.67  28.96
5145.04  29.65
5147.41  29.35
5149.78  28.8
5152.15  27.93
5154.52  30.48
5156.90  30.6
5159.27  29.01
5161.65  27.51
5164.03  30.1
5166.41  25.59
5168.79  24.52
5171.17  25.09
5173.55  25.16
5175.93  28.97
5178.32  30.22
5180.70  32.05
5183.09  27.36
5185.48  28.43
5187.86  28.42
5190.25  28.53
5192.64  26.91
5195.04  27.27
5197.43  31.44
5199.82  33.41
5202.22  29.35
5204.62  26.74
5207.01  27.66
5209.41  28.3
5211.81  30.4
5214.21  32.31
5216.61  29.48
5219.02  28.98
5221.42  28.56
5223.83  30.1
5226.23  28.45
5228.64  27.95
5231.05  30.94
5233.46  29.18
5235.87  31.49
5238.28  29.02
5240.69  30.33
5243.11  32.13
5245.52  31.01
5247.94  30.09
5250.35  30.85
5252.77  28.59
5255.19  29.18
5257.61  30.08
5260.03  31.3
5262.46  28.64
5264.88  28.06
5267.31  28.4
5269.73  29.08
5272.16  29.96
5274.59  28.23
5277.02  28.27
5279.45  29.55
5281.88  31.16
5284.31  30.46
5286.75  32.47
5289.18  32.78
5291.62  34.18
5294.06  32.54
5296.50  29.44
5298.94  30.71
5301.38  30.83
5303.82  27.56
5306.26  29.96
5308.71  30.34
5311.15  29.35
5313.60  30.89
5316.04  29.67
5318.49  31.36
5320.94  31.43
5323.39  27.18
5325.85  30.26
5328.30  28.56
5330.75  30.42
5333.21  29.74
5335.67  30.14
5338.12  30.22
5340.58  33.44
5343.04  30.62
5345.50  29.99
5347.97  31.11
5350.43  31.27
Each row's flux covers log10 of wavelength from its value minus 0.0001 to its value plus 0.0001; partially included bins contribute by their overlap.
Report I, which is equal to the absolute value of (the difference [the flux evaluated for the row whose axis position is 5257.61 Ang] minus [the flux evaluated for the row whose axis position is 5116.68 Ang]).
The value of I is 0.9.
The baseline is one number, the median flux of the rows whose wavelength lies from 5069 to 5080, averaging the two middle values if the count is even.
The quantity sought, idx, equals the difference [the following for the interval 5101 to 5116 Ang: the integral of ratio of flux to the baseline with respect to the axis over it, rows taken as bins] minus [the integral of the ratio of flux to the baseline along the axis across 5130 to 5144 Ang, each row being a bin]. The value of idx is 1.7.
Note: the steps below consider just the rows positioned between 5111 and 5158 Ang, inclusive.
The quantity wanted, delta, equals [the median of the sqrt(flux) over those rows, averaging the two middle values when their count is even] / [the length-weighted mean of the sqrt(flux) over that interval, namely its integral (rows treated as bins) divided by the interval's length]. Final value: 1.00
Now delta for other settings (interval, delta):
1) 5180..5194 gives 1.00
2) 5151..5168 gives 1.01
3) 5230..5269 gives 1.00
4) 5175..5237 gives 0.99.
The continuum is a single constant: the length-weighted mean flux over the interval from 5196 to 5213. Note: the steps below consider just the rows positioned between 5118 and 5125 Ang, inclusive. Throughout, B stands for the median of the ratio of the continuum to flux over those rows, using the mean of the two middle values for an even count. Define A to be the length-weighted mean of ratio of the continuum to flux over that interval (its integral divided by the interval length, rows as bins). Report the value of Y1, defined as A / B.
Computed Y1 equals 1.01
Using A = 0.99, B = 0.98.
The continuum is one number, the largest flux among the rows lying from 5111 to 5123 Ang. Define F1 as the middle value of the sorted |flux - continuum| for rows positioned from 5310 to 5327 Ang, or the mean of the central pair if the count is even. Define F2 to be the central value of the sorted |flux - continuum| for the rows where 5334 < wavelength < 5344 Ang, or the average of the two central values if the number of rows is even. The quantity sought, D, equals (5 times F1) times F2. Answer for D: 47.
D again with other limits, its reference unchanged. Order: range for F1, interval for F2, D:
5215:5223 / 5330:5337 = 73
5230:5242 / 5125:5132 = 41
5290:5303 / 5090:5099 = 21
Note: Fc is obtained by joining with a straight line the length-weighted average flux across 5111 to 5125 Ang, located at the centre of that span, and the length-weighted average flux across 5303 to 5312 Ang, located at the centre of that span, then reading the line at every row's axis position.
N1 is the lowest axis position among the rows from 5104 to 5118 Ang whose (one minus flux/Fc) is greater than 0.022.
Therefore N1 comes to 5104.92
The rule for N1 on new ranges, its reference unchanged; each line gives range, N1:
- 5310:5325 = 5323.39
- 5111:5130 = 5119.04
